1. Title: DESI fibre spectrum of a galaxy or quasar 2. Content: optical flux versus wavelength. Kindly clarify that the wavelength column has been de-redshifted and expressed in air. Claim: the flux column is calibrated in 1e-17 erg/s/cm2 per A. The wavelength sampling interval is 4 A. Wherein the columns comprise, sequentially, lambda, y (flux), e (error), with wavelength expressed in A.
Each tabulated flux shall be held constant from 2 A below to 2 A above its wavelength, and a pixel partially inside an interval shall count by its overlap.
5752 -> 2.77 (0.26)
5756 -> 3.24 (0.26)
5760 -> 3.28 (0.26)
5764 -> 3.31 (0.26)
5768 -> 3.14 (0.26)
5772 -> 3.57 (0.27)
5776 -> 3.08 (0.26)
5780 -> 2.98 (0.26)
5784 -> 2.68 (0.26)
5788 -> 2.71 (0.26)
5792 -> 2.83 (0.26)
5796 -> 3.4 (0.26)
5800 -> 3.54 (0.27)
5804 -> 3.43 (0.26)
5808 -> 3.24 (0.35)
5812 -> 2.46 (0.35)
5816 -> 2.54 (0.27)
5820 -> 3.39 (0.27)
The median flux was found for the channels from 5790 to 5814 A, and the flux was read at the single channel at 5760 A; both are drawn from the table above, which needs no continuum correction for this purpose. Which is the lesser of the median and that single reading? 3.28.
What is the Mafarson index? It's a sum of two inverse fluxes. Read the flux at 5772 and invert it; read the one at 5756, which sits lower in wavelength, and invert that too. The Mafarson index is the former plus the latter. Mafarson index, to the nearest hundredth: 0.59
